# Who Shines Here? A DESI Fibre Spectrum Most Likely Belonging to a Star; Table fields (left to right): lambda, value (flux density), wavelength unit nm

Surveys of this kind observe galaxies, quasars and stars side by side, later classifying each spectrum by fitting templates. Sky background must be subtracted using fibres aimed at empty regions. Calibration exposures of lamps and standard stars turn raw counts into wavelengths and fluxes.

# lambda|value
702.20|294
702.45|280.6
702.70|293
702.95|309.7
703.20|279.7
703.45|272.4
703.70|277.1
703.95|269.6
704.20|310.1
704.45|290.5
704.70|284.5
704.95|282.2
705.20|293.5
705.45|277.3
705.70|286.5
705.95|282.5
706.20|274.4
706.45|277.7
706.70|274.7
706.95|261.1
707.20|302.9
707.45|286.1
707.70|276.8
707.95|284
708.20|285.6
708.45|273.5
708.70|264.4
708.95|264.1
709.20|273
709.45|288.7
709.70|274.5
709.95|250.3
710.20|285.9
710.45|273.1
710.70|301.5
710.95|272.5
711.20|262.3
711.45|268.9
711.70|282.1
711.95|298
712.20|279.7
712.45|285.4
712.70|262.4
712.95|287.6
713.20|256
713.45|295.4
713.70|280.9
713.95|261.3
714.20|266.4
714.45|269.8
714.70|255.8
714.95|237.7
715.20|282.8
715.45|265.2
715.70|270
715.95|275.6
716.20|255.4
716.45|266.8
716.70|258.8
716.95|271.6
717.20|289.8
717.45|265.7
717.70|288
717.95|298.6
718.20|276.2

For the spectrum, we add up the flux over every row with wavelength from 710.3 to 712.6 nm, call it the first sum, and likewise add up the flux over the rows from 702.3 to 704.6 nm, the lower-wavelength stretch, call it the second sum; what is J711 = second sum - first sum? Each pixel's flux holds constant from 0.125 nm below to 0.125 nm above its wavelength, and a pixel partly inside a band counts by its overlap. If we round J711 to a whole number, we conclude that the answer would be 59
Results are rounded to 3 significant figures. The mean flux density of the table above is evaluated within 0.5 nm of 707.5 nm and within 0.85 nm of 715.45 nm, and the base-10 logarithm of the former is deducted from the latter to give 261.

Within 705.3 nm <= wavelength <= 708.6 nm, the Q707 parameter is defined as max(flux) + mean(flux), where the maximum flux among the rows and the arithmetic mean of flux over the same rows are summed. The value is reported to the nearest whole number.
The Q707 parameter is 583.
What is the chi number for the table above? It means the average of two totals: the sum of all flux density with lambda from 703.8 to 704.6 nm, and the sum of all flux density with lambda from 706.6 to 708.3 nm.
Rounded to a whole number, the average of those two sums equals 1421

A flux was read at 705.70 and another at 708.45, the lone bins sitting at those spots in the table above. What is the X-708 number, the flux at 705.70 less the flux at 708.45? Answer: 13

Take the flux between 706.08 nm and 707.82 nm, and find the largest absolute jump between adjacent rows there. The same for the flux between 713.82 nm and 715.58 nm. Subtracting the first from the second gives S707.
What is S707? 3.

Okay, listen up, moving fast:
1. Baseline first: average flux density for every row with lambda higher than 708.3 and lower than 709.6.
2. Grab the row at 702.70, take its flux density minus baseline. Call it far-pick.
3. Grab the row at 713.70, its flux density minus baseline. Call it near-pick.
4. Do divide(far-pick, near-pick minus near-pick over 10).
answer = 2.8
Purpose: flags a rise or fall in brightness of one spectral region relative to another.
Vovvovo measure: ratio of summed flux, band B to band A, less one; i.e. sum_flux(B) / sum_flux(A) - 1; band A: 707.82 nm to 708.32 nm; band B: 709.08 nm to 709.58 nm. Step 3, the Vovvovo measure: -0.014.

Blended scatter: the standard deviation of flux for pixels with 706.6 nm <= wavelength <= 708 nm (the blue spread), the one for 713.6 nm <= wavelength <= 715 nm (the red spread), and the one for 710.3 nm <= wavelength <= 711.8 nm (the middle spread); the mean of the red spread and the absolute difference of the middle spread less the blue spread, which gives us 7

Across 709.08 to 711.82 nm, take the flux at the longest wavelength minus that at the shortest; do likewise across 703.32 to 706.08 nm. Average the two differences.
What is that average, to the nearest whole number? 10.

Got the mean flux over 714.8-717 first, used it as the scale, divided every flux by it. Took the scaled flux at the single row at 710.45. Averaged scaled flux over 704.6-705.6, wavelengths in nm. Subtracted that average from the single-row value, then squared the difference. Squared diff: 0.0018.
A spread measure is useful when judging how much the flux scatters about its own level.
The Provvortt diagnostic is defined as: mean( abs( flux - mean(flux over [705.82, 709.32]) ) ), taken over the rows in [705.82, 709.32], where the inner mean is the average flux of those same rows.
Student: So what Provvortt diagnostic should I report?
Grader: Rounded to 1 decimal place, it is 7.9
